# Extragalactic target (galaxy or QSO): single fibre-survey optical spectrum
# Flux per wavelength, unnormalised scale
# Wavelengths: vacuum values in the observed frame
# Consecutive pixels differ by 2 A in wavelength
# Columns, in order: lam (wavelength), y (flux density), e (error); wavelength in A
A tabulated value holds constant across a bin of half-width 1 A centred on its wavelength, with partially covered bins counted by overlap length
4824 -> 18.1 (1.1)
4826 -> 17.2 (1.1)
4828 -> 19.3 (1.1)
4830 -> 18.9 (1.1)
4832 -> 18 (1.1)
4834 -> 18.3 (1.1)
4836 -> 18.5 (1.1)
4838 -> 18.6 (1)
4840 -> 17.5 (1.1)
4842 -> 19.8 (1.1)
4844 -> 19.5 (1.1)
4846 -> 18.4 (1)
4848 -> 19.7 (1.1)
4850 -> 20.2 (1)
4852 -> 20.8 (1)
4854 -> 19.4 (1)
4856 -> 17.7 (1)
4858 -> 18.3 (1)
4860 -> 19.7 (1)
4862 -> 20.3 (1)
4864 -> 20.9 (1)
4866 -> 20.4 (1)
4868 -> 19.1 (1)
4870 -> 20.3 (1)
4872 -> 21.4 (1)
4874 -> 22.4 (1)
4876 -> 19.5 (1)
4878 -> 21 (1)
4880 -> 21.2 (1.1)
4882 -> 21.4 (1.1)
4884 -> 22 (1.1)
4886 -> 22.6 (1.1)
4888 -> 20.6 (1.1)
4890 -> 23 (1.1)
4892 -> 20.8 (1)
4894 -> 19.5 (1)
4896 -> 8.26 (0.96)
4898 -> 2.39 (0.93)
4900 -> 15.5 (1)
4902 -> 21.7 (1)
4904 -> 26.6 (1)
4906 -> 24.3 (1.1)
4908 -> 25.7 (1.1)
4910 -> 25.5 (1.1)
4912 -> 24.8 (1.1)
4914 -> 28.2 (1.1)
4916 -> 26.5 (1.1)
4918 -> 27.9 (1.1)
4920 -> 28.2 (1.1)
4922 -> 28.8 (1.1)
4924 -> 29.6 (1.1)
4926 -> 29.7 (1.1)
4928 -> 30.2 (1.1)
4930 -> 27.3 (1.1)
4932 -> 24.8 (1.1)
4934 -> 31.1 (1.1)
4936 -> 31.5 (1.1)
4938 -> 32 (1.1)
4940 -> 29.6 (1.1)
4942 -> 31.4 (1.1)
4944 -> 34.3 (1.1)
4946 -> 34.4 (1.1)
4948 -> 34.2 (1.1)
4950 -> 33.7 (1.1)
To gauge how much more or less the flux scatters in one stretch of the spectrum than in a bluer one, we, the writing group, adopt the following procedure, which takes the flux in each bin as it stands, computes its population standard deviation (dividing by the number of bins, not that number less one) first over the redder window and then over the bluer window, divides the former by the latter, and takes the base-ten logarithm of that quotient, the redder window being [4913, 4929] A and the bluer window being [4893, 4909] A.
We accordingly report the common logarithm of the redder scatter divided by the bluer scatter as -0.86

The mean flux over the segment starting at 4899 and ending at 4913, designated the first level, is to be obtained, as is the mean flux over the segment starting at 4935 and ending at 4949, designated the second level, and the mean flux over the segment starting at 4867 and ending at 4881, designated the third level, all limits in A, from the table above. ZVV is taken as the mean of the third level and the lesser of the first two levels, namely 22.1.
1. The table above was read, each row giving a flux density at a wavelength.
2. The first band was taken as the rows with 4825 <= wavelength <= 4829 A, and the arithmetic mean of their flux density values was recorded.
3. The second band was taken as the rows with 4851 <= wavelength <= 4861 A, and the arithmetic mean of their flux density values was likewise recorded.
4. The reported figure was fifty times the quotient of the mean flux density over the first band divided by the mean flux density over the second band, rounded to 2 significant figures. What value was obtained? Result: 48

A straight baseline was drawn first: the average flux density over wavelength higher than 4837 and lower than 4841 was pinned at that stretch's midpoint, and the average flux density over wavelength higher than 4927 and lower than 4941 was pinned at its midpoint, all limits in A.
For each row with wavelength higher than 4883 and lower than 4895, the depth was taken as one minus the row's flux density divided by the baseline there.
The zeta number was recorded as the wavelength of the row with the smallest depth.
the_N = 4886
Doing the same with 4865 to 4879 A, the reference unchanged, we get 4874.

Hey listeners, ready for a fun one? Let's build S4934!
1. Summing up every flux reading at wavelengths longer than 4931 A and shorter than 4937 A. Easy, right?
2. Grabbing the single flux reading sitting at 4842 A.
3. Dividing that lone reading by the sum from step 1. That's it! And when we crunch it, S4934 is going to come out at 0.227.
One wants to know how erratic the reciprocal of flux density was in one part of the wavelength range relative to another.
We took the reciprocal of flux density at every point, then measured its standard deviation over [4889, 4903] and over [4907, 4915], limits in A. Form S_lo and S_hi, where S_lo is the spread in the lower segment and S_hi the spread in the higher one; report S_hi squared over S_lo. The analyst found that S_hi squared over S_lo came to 0.0000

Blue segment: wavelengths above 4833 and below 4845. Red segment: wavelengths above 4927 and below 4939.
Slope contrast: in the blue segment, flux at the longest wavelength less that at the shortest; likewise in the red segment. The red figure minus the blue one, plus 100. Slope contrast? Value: 101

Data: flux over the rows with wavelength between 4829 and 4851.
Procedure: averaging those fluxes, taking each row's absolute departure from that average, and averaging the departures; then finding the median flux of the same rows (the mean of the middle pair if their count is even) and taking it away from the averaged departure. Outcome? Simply -17.9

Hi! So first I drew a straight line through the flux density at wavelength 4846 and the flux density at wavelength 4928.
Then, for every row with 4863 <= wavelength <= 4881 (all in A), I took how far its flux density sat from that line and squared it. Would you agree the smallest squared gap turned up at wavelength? 4874 A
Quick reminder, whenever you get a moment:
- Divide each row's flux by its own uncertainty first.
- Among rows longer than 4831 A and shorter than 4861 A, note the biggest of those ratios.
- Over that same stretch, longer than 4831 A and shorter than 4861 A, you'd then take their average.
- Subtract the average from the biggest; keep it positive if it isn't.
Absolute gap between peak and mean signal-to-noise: 2.6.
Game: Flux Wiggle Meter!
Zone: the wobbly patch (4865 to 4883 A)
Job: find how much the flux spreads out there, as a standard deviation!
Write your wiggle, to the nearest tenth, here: 1.0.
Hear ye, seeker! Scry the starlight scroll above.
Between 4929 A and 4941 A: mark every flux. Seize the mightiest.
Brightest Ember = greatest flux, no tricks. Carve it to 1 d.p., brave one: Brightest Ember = 32.0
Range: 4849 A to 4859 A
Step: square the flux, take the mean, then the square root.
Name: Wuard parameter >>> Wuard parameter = 19.3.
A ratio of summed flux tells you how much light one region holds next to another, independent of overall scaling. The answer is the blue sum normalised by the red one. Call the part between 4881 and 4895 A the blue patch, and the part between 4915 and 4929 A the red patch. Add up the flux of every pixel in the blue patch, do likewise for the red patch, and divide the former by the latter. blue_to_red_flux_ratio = 0.75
